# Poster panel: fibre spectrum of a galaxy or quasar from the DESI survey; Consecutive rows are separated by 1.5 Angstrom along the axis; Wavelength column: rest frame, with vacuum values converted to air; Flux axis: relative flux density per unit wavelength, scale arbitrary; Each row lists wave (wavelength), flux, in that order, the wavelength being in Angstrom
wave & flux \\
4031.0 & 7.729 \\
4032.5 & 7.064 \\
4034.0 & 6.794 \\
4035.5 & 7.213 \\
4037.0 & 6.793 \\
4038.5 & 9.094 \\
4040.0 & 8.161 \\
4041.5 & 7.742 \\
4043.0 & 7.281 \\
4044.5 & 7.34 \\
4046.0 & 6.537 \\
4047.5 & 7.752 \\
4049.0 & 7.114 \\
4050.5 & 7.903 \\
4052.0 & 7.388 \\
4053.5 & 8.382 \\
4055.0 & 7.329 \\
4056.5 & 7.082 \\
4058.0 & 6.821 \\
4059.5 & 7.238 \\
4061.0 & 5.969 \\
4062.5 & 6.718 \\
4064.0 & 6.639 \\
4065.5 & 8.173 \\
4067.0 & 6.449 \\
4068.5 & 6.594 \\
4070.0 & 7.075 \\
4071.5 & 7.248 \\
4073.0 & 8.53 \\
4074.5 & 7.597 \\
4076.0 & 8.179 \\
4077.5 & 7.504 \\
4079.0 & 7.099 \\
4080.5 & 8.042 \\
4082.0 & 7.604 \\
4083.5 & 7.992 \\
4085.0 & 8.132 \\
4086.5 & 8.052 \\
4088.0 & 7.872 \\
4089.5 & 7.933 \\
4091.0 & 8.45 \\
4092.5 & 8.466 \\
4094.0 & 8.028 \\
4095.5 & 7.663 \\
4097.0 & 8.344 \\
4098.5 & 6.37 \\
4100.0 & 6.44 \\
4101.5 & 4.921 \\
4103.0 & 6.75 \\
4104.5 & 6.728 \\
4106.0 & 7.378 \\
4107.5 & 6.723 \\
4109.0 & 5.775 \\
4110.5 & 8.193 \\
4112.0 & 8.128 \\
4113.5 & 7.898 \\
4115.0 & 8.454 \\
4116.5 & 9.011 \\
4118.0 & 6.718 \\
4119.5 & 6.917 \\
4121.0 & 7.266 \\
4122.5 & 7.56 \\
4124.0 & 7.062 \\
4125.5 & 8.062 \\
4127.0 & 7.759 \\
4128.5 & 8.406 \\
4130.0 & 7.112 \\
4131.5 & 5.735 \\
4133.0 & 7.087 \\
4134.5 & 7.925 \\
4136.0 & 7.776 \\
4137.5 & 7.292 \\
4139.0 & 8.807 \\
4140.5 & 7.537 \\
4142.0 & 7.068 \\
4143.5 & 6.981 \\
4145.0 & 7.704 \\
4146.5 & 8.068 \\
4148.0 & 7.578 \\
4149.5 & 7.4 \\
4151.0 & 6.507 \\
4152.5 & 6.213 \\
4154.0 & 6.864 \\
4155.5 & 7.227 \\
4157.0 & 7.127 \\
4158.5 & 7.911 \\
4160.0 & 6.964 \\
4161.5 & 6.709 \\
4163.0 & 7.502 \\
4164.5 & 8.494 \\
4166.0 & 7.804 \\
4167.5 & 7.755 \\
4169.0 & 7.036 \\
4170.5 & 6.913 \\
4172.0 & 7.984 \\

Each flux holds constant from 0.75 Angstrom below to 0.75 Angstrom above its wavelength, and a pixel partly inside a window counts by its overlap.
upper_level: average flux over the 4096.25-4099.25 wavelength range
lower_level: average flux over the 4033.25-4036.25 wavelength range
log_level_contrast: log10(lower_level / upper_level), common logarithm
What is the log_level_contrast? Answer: -0.021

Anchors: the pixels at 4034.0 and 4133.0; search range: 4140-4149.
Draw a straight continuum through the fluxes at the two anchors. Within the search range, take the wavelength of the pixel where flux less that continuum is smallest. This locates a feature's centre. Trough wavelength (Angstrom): 4143.5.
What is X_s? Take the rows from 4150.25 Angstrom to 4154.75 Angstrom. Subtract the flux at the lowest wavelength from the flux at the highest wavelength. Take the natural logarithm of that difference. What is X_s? -1.0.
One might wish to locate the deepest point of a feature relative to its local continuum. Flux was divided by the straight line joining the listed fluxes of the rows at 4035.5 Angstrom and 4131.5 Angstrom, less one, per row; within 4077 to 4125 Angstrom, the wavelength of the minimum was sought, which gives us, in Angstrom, 4101.5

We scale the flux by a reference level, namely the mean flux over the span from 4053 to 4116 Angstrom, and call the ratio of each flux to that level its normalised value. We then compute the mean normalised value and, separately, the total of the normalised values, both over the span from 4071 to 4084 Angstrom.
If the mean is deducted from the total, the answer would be 8.38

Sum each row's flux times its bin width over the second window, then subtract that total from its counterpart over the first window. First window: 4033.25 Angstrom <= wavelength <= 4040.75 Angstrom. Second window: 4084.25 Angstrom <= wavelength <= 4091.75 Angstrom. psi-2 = -3.6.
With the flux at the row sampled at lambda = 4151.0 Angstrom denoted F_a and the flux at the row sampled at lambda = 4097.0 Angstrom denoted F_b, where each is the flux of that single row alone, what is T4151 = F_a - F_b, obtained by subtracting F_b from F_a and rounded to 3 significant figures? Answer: -1.84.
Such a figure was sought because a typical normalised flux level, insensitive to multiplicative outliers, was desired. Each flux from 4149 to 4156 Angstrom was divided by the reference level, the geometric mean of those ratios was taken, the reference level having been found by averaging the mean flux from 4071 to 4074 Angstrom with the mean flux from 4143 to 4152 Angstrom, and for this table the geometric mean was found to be 0.89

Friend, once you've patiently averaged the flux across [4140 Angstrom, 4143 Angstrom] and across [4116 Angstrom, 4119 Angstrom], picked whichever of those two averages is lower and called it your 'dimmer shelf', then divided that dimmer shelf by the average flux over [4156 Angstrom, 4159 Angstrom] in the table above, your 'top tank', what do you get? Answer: 0.97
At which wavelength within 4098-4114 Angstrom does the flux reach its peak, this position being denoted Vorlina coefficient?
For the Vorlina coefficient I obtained 4110.5 Angstrom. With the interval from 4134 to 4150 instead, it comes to 4139.0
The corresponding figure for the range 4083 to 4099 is 4092.5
